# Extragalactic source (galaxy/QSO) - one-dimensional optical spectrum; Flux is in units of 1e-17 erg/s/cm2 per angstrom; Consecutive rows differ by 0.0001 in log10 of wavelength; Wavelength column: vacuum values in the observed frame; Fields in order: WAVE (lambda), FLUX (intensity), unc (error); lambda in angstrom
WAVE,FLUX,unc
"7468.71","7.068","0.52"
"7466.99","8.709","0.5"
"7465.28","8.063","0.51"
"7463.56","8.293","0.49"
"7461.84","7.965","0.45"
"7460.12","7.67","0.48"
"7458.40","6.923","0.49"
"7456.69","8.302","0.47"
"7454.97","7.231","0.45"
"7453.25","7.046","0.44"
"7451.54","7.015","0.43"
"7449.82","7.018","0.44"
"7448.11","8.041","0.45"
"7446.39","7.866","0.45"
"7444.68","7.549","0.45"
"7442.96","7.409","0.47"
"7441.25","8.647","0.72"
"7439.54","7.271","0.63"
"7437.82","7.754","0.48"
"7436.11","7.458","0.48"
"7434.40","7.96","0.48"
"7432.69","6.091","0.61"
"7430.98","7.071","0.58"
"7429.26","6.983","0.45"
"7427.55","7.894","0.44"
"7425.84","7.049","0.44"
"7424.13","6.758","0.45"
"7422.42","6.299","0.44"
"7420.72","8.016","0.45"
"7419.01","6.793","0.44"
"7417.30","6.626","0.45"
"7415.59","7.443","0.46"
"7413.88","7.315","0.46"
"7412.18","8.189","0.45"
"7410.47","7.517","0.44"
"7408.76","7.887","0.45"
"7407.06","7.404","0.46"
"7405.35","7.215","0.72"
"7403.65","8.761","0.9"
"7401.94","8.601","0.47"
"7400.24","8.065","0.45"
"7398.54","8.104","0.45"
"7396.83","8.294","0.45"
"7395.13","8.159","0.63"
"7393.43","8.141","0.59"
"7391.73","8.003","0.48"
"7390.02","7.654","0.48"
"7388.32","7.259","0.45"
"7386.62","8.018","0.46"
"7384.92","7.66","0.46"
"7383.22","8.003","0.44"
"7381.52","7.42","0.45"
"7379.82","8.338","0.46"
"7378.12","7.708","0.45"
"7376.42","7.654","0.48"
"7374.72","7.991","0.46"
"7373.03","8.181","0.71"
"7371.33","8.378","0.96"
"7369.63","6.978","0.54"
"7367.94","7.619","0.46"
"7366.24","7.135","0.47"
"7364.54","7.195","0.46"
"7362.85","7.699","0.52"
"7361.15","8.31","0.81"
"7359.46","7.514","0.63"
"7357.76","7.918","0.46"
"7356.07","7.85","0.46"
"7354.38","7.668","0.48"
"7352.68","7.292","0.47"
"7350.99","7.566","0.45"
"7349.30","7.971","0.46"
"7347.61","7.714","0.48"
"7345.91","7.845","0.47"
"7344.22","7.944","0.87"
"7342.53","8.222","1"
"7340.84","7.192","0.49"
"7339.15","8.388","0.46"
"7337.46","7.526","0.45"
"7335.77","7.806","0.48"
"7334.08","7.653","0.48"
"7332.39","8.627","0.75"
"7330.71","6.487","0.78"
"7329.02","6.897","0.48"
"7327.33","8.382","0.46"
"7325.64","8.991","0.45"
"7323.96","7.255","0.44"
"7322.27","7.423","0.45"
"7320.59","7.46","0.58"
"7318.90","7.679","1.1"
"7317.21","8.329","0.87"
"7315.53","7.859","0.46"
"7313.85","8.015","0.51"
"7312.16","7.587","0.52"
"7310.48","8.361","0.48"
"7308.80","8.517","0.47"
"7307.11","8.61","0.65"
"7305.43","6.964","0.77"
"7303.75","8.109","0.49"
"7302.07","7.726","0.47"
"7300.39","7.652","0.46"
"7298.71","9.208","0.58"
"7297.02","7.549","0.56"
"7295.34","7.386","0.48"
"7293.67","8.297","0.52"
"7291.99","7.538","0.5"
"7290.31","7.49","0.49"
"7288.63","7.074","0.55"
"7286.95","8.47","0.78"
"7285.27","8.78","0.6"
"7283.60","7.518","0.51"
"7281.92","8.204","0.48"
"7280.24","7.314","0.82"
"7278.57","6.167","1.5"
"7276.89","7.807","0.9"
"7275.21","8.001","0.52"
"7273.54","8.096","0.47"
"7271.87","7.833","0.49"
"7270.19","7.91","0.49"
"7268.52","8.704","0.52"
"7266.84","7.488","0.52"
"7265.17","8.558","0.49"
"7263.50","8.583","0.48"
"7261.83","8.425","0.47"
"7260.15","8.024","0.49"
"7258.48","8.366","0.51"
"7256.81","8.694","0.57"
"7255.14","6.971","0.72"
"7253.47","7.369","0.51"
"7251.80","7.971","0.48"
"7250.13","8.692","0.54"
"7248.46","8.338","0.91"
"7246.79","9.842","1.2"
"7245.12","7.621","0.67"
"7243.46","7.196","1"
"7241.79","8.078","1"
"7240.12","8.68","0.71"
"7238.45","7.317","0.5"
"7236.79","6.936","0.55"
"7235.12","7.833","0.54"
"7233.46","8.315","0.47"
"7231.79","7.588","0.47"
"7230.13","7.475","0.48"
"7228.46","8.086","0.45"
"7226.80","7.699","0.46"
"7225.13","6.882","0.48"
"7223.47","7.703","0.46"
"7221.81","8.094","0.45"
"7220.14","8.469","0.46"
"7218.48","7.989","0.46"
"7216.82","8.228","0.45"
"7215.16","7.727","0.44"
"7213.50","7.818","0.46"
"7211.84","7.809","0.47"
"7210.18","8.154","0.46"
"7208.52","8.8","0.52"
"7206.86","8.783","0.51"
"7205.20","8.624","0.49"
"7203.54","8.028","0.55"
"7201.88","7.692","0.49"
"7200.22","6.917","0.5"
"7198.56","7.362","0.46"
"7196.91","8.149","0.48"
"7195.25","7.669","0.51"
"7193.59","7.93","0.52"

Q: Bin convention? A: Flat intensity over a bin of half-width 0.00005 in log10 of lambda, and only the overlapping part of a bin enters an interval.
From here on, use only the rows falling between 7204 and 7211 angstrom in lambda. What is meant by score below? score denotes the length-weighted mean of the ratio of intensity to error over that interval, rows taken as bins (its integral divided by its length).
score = 17.2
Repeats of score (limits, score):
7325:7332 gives 14.8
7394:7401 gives 16.7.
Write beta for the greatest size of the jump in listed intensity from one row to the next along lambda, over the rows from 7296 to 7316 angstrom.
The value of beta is 1.7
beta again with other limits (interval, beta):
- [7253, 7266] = 1.7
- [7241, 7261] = 2.2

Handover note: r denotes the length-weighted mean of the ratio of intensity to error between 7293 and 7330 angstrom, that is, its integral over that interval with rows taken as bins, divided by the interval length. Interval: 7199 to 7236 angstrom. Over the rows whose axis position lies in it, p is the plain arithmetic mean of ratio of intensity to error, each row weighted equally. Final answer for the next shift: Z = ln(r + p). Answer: 3.45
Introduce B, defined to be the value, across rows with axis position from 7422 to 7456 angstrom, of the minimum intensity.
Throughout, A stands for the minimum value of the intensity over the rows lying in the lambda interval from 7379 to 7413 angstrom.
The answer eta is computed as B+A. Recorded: 13.3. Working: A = 7.215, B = 6.091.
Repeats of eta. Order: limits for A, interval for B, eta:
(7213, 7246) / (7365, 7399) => 13.9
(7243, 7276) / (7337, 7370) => 13.9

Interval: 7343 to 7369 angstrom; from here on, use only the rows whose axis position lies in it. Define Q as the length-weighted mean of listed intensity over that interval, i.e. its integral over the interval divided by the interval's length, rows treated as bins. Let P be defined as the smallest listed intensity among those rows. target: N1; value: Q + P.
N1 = 14.8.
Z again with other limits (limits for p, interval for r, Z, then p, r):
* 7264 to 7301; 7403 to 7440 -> 3.38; 14.2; 15.0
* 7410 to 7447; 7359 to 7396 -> 3.42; 15.4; 15.1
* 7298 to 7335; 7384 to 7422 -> 3.42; 14.6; 15.9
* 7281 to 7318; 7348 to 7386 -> 3.41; 14.8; 15.4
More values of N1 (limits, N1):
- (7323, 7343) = 14.3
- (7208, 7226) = 14.8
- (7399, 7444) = 13.6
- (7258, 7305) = 14.1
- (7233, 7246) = 14.7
